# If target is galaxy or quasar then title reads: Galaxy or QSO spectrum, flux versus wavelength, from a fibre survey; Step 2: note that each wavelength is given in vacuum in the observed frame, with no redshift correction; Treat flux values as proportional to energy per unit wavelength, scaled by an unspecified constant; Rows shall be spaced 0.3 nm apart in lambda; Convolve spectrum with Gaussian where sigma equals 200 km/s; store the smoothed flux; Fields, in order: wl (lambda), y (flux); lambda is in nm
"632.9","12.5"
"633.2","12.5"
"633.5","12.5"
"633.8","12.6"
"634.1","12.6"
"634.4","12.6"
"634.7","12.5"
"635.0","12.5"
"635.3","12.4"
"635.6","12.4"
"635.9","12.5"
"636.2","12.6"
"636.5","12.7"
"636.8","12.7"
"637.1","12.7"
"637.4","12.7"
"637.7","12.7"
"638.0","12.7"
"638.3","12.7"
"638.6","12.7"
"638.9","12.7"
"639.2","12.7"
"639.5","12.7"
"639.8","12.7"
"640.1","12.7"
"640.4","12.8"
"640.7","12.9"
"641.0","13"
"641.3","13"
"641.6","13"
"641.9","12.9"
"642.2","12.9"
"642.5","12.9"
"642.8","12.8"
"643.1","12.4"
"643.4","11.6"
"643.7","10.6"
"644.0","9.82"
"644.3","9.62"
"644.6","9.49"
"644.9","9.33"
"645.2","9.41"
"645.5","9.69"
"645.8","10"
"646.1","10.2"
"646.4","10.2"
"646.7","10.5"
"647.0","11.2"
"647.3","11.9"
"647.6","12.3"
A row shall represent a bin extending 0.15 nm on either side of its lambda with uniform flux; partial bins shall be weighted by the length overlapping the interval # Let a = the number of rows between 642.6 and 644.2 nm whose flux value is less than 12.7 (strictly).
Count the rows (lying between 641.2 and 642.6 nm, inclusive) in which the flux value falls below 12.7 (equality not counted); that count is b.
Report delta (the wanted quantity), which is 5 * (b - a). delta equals -20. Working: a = 4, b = 0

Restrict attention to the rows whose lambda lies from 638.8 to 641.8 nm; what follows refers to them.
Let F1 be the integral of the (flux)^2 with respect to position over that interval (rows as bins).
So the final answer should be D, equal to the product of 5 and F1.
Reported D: 2467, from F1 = 493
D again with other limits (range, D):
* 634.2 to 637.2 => 2366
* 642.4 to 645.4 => 1760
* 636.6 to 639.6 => 2419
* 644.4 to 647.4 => 1555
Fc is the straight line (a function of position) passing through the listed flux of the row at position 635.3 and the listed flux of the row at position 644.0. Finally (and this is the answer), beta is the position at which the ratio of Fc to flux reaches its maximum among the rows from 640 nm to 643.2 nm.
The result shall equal 640.1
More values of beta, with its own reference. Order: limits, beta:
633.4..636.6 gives 633.5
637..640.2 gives 637.1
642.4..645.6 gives 644.9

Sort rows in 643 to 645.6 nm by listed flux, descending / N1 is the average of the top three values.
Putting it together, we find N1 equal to 11.5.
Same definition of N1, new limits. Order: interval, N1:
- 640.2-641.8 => 13.0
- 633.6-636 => 12.6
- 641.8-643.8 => 12.9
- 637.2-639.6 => 12.7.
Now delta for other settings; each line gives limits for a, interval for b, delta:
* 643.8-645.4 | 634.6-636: 0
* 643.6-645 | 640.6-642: -25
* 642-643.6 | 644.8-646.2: 15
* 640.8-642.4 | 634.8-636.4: 25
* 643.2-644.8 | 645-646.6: 0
